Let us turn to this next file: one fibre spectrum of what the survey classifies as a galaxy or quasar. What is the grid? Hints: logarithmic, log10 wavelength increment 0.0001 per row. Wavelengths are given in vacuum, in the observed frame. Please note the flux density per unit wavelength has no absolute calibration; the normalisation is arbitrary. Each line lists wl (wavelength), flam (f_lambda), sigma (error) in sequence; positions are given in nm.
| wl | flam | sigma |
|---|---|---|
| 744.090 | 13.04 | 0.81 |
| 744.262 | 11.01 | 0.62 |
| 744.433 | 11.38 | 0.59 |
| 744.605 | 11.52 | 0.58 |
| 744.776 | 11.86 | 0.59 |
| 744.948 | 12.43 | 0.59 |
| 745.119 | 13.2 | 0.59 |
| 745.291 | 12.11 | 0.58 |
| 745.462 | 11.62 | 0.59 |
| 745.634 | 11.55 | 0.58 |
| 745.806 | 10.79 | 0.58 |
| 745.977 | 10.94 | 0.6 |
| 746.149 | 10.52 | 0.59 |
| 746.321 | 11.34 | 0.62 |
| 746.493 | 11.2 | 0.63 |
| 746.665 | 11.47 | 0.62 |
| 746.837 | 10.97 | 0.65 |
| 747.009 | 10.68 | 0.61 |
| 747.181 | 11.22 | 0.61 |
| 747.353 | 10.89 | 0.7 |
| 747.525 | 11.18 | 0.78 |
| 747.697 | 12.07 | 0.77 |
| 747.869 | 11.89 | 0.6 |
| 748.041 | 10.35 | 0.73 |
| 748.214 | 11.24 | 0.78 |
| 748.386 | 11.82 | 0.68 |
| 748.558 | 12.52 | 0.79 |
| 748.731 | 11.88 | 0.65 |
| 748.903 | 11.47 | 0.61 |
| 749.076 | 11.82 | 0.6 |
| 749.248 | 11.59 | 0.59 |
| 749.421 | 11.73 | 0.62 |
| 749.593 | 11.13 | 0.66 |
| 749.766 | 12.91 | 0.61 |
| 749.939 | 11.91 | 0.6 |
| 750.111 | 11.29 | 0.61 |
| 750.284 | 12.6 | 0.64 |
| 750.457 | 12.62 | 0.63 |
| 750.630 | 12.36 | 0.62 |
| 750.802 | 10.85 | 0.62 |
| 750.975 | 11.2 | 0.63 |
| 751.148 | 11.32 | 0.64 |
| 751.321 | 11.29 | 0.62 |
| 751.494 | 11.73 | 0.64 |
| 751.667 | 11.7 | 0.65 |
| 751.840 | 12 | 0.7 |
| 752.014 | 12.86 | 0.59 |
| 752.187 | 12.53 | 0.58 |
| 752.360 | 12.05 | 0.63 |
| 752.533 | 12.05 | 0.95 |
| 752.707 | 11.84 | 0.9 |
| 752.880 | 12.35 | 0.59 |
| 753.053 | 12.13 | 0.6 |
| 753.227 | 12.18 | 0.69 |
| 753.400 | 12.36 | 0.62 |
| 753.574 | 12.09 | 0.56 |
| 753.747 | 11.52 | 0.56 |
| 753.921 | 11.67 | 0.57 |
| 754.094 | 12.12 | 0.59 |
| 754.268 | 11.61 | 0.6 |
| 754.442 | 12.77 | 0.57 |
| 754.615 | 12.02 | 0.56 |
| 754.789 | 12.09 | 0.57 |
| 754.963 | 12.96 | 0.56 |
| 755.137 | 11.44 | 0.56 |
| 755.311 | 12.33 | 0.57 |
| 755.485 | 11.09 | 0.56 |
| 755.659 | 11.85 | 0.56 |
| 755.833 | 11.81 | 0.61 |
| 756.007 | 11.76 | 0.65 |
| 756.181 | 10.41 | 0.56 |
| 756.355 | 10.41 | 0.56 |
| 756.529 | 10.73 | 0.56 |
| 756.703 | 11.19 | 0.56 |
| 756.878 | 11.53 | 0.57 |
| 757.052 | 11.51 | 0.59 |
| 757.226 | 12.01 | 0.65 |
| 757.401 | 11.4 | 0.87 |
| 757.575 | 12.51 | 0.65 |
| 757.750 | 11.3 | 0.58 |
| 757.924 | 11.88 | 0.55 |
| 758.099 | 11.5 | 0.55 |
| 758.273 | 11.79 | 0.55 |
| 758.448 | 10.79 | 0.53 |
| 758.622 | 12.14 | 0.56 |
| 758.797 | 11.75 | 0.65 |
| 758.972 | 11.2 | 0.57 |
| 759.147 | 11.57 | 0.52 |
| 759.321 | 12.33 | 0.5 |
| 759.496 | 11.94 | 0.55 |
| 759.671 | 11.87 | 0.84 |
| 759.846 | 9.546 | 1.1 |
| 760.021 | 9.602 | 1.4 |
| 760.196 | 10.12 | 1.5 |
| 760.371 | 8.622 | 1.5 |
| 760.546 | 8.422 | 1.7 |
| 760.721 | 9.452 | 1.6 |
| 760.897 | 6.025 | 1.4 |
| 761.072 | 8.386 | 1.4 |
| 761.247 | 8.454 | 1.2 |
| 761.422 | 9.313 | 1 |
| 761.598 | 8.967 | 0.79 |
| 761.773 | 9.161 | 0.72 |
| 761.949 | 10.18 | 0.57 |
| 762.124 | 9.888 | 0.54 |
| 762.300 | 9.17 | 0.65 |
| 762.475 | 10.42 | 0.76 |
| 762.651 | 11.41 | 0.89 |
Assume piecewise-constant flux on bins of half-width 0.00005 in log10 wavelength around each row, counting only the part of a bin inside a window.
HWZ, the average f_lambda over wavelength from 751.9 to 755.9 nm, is 12.1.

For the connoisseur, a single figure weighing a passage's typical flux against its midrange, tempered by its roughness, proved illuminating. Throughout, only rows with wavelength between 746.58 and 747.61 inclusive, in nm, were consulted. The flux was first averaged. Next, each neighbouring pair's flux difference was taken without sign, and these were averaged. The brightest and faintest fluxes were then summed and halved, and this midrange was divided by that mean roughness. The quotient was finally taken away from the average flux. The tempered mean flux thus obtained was -17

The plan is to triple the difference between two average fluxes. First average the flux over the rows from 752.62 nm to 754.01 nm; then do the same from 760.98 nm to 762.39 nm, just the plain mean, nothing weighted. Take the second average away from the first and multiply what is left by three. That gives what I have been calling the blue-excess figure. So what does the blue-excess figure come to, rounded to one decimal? 8.5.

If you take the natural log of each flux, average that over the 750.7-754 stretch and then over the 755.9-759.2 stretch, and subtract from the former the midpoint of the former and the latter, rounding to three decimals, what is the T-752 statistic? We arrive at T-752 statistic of 0.019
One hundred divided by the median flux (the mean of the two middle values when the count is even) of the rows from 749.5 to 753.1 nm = 8.3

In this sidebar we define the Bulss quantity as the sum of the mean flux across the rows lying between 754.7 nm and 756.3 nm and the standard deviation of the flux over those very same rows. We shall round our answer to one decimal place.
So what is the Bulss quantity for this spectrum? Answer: 12.4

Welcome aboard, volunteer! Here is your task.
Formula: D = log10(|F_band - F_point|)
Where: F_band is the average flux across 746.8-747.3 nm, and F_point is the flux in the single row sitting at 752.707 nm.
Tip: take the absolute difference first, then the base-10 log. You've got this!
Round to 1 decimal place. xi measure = -0.1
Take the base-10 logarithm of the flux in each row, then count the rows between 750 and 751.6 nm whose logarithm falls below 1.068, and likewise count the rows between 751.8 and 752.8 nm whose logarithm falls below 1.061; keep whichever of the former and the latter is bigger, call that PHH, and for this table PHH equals 5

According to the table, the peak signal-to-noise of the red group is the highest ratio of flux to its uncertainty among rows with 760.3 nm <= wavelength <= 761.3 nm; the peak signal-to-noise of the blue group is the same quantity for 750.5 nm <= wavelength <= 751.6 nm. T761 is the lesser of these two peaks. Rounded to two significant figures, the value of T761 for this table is 7.0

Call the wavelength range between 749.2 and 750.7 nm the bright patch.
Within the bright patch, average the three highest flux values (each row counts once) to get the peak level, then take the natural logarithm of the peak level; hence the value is 2.54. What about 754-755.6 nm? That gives 2.54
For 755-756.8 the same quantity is 2.48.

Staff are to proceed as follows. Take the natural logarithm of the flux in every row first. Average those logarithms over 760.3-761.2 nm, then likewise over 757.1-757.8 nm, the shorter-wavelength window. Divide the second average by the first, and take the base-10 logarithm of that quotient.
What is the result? 0.072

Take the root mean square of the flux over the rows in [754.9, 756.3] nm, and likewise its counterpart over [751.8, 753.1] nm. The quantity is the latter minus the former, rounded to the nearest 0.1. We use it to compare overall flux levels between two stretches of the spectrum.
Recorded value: 0.5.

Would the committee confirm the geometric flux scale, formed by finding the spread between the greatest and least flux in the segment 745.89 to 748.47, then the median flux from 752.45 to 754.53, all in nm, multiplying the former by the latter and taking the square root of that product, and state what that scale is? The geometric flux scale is 4.6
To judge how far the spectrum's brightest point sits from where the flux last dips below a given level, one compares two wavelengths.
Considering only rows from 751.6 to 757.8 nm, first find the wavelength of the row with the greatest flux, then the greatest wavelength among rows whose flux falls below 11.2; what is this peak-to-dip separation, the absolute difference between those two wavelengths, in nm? 1.74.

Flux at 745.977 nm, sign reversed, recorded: -10.9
